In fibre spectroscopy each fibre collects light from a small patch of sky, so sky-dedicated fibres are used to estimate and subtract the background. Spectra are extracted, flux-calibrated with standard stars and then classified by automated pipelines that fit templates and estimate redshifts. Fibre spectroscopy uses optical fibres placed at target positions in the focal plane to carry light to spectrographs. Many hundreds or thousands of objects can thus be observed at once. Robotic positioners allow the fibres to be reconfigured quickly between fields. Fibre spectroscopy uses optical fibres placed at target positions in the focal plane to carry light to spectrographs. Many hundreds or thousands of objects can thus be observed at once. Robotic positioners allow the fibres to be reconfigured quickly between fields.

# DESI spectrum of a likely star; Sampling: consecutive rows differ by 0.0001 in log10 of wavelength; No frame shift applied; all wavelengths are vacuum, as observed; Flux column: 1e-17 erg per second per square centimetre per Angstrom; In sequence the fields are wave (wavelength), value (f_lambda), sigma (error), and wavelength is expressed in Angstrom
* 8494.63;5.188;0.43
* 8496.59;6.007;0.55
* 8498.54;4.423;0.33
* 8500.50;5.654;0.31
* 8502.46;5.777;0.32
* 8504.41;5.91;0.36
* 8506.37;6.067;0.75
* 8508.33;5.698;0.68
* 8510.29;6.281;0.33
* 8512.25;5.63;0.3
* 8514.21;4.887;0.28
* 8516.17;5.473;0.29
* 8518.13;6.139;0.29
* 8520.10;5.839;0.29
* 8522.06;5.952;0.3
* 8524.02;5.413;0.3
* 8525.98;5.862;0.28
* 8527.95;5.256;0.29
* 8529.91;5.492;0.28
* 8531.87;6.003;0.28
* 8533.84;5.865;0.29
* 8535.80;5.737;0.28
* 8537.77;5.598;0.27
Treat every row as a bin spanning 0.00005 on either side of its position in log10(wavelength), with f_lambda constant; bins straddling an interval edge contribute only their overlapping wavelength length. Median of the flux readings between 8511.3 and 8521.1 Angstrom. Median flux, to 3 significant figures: 5.63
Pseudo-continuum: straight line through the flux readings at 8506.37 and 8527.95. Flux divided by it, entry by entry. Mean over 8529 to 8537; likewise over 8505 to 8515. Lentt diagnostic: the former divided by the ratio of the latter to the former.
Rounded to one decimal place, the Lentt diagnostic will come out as 1.3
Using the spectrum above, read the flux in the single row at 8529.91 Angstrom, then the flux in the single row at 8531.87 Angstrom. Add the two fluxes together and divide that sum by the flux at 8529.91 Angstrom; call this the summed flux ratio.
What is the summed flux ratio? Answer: 2.09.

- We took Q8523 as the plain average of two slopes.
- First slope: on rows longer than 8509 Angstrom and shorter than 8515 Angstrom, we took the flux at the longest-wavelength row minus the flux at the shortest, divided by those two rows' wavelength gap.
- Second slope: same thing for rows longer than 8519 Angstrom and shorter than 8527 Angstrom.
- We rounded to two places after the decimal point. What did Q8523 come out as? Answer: -0.18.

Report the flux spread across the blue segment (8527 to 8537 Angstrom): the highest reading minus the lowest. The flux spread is 0.75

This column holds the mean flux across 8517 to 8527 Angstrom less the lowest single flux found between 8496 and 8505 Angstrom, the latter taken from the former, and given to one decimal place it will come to 1.4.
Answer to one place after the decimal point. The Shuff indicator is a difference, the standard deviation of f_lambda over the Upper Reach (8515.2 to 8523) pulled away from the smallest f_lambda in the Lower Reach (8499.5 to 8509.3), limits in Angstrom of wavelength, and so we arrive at 5.4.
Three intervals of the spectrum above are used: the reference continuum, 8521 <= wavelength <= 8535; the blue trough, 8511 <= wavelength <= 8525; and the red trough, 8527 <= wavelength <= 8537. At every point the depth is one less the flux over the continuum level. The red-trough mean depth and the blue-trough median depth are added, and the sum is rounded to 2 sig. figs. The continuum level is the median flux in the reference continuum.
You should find 0.072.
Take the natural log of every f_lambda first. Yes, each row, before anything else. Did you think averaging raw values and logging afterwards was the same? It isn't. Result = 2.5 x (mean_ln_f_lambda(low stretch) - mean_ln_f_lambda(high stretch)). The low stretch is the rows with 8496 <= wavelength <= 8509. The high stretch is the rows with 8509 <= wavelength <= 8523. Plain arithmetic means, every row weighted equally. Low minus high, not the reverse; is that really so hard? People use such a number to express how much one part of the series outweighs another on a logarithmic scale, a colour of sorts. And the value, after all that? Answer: -0.05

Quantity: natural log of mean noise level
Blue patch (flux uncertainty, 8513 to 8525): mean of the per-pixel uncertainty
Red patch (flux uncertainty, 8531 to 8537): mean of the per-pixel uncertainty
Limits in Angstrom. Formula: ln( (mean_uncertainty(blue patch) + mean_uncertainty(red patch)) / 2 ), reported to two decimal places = -1.25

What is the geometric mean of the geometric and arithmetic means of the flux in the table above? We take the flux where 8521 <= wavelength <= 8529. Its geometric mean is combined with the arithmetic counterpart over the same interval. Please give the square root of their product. 5.62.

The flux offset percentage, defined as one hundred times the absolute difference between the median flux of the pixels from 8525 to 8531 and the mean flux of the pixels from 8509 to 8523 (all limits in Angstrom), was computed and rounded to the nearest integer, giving 25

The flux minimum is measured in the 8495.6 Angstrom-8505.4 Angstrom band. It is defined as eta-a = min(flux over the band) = 4.423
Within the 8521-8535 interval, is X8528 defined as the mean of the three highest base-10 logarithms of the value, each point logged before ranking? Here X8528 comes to 0.774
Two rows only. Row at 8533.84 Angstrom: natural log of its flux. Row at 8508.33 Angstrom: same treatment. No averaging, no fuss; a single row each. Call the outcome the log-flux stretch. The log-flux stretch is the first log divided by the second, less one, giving 0.0166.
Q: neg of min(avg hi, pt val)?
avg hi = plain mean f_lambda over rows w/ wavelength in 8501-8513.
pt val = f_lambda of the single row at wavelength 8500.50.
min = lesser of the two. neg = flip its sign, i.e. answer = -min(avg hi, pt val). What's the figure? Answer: -5.65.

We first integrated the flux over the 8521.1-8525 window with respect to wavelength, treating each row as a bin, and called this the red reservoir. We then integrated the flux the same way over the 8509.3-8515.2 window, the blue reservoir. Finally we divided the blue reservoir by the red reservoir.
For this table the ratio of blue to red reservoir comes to 1.5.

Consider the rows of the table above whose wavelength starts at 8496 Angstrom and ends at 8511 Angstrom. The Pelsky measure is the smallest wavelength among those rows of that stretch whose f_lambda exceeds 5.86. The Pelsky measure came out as 8496.59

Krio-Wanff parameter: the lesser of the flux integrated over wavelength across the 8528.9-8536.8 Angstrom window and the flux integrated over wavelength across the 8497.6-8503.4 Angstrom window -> 31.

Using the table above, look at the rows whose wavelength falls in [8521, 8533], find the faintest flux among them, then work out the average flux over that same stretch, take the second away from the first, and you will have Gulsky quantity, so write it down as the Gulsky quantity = -0.41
